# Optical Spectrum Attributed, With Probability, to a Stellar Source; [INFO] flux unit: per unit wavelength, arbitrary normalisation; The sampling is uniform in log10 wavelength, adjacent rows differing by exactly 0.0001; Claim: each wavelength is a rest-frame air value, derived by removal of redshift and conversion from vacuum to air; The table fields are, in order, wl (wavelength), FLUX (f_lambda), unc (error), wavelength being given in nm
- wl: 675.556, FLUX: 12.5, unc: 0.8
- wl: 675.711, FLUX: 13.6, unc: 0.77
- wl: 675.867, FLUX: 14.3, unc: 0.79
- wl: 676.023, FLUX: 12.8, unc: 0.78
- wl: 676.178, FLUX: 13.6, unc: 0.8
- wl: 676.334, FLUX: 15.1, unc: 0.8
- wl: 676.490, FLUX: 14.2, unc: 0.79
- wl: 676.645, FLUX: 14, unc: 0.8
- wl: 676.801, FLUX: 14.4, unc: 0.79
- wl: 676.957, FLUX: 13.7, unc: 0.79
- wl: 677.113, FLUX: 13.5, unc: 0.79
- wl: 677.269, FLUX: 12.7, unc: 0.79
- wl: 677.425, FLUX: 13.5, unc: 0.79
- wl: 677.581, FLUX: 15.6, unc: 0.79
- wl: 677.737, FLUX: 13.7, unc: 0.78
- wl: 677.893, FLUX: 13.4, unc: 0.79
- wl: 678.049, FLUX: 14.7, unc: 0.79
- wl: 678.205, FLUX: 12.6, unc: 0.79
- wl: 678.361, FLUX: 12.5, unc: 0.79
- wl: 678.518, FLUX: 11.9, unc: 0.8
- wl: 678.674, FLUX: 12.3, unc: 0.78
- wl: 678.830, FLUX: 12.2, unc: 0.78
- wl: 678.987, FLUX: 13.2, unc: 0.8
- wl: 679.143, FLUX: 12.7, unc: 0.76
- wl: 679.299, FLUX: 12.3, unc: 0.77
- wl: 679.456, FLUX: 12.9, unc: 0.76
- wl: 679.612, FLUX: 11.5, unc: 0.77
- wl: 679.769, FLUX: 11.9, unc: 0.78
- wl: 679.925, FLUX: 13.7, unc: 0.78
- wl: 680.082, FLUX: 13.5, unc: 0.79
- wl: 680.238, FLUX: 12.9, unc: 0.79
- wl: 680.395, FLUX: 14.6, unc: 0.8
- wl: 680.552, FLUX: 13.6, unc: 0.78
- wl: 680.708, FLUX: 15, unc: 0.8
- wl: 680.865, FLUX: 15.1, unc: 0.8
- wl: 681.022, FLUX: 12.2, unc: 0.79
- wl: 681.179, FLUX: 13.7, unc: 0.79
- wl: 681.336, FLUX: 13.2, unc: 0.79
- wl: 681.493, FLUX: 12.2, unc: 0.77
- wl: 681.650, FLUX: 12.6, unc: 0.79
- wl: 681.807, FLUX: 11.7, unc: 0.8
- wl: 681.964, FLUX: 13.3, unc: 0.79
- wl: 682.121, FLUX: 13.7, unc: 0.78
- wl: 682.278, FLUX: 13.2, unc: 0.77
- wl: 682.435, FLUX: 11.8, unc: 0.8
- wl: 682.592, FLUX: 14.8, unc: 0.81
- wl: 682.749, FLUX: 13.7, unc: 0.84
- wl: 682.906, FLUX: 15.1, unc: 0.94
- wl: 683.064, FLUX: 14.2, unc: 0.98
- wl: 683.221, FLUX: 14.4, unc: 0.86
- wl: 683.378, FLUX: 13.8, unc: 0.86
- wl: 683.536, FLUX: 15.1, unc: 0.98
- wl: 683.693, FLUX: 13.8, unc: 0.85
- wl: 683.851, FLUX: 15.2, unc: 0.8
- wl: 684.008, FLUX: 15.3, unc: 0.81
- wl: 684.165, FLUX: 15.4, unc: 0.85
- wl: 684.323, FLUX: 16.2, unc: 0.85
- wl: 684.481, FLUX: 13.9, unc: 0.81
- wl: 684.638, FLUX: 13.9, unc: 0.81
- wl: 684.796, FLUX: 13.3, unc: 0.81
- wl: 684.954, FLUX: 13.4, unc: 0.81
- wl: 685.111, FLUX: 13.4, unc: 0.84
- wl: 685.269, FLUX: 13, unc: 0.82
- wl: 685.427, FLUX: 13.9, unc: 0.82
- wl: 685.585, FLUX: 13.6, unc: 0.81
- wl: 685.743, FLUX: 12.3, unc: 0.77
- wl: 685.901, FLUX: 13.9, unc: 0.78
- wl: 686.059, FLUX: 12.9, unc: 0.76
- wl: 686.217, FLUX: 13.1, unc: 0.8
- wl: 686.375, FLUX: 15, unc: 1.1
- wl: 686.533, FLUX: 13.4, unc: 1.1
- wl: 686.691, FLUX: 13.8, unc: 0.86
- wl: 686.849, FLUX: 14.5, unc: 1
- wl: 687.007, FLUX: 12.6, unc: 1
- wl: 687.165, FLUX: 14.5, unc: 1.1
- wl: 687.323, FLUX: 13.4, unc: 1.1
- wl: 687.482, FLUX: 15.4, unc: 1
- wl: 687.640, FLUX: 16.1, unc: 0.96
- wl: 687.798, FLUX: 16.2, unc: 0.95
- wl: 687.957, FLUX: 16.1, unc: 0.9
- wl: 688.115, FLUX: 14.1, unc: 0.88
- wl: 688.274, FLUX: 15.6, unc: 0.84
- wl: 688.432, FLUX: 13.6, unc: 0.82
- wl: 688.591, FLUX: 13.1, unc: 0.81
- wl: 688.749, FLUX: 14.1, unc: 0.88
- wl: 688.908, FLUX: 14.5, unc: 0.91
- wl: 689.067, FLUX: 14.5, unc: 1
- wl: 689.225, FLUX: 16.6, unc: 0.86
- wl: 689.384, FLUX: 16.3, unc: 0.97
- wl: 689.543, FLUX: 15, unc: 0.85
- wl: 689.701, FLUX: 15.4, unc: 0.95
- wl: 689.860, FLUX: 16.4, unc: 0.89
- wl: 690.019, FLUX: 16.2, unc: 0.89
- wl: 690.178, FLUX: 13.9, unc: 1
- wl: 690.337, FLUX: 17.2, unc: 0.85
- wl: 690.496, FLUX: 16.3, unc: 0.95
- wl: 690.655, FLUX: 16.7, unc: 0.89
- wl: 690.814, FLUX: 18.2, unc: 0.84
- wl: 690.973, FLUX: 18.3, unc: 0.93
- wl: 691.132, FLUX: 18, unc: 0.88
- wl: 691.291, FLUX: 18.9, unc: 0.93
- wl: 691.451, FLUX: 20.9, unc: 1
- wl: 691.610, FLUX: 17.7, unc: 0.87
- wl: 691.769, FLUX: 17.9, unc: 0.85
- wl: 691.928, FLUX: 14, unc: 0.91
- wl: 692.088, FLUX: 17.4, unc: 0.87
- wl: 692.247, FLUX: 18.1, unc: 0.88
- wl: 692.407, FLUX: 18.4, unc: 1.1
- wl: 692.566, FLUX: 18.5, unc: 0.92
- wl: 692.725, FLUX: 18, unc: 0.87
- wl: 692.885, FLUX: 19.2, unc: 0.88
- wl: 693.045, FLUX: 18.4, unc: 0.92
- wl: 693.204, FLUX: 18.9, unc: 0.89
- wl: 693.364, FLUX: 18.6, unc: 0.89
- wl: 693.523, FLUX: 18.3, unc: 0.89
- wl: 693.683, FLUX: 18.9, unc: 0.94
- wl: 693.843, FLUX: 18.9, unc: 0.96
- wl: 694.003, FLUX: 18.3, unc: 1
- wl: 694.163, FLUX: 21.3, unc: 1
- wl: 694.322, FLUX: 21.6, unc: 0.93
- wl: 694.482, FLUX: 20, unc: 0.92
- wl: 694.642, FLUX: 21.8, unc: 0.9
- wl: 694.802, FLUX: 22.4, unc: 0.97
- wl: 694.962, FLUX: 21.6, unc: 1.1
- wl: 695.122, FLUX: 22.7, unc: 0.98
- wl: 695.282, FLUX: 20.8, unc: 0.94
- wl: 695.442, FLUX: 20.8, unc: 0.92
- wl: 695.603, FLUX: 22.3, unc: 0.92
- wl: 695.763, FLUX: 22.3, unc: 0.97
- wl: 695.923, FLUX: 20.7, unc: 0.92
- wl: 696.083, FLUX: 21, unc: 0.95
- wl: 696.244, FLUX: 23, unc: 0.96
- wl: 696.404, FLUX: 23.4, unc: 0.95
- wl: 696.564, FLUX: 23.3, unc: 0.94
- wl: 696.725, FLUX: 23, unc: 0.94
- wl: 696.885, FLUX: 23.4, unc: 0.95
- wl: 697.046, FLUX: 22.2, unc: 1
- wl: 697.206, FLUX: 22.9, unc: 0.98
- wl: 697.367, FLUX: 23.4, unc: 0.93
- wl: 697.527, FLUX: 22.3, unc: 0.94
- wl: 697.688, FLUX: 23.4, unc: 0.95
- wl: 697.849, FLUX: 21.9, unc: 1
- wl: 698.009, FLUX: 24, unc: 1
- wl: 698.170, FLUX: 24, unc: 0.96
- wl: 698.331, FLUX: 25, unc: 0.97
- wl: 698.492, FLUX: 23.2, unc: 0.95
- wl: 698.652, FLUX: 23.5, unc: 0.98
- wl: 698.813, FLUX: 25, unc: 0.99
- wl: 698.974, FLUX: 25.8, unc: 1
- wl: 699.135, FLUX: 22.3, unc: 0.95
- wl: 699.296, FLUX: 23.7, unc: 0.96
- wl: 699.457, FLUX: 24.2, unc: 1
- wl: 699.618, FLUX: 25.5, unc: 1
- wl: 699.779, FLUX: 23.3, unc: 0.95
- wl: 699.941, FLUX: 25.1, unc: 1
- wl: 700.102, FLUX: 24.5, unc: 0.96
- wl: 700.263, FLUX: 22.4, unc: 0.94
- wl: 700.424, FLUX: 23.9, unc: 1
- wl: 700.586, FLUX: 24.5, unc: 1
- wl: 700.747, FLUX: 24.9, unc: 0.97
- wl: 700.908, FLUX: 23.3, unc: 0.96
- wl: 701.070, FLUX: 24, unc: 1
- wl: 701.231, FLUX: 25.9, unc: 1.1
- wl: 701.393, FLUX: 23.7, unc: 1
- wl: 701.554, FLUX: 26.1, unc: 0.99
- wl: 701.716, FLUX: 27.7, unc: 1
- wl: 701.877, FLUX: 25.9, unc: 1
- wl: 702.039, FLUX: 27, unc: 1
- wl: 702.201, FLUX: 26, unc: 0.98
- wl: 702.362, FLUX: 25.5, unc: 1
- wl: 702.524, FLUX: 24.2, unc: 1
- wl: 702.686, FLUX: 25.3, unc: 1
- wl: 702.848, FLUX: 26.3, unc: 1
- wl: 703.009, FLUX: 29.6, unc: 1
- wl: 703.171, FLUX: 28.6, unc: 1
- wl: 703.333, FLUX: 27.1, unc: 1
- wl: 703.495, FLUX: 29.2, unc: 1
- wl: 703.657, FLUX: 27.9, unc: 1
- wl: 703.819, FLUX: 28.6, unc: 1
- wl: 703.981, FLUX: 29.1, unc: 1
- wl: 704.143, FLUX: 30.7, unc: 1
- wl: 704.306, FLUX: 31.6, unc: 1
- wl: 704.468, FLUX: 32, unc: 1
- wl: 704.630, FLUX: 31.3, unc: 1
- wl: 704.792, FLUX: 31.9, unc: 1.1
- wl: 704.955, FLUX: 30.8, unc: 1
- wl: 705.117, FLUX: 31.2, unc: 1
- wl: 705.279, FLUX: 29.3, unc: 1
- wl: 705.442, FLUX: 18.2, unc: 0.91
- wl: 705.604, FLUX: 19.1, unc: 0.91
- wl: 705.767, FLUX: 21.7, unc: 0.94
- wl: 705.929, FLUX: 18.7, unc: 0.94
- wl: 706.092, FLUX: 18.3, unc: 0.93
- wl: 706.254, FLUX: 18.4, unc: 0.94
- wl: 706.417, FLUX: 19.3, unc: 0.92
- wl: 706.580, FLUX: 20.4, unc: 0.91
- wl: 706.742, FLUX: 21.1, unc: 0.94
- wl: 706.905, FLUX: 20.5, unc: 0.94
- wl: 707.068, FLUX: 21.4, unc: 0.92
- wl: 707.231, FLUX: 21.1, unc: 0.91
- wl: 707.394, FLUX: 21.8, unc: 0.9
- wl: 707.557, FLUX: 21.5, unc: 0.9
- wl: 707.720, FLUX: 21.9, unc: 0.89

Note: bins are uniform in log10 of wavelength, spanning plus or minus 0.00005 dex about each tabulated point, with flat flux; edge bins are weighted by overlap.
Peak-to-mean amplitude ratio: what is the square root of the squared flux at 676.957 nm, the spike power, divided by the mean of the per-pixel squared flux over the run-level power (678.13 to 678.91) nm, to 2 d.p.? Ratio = 1.11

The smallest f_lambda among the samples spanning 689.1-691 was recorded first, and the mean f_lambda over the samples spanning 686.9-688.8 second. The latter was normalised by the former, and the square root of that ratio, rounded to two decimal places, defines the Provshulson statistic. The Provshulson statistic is 1.02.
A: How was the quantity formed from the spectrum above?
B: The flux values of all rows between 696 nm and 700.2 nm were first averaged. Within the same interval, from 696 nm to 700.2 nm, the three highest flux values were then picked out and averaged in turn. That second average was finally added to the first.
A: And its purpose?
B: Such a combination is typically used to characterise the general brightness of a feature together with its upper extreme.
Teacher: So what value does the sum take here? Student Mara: 49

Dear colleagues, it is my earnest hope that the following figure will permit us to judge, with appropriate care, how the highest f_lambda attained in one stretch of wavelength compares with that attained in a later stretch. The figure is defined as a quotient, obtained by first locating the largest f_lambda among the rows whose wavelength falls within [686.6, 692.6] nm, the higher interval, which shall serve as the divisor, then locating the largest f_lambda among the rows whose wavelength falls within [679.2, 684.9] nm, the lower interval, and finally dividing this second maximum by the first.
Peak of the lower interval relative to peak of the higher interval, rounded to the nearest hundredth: 0.78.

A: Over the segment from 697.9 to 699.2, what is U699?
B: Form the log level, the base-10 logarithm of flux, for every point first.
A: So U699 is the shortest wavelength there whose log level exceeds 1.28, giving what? 698.009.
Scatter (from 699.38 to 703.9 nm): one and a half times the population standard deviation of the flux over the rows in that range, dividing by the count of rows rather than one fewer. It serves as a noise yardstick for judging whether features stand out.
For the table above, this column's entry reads 2.8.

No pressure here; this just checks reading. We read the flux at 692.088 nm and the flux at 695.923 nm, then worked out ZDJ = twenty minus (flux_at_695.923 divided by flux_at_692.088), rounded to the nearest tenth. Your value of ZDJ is 18.8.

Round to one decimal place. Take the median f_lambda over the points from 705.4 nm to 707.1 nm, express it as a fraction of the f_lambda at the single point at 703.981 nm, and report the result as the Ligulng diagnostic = 0.7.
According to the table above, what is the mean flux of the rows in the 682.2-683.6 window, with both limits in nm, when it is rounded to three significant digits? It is 14.0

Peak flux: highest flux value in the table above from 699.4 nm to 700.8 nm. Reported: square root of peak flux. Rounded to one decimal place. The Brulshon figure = 5.0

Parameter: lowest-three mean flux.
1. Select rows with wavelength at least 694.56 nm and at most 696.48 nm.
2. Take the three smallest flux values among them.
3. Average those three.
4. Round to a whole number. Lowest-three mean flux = 21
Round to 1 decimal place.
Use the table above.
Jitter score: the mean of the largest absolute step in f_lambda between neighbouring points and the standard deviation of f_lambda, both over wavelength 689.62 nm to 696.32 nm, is 3.1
